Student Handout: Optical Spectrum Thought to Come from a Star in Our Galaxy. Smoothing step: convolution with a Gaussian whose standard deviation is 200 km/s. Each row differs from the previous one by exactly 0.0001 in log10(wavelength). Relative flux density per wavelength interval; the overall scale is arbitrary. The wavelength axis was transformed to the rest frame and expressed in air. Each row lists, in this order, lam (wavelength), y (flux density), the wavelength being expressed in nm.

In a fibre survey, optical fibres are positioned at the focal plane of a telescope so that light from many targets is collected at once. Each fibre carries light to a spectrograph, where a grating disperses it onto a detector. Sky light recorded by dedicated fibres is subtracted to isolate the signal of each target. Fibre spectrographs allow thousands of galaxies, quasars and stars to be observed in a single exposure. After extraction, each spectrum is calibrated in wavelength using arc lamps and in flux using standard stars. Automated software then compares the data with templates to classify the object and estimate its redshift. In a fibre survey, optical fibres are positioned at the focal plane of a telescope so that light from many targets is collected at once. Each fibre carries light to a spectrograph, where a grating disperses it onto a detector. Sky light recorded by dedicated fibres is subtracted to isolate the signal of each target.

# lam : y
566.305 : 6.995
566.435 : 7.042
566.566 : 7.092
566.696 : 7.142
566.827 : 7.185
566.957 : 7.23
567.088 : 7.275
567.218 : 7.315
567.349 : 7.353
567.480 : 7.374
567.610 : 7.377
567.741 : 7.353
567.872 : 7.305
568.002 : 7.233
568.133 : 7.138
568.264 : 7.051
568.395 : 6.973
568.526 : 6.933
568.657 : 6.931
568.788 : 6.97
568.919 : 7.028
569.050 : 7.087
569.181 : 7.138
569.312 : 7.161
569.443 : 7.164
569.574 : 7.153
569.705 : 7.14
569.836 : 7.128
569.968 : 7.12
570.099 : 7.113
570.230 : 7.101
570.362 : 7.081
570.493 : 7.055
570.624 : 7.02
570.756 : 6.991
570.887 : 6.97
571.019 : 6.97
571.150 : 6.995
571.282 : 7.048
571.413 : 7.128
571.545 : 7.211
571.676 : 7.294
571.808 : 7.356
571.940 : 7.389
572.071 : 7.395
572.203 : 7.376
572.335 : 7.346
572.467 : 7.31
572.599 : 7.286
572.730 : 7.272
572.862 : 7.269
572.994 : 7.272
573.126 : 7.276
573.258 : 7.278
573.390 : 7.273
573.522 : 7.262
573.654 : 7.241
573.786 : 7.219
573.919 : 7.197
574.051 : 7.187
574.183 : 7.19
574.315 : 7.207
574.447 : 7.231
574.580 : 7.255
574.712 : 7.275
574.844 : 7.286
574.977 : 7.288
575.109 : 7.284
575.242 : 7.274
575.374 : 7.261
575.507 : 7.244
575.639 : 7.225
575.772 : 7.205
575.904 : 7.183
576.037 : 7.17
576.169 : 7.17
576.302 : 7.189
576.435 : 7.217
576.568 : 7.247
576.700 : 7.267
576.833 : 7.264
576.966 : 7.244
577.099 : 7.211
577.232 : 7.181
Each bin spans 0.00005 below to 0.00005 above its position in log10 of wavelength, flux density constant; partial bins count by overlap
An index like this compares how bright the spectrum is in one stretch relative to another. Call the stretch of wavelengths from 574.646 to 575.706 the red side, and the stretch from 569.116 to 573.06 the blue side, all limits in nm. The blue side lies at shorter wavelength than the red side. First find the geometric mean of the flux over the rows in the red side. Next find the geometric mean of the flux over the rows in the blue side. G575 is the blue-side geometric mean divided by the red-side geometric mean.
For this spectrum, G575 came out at 0.99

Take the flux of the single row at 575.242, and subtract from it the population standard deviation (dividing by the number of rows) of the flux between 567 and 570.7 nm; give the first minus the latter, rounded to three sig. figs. 7.14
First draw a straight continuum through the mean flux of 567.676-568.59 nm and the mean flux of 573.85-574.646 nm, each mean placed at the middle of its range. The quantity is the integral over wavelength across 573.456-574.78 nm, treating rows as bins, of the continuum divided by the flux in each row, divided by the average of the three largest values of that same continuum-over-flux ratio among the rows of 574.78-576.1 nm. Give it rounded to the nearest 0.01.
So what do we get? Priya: 1.31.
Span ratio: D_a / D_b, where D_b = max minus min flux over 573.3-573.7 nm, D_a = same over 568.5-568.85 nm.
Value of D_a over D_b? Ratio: 1.2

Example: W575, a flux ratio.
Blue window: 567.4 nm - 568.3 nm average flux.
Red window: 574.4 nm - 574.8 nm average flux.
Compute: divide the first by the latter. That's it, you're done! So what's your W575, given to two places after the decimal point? 1.00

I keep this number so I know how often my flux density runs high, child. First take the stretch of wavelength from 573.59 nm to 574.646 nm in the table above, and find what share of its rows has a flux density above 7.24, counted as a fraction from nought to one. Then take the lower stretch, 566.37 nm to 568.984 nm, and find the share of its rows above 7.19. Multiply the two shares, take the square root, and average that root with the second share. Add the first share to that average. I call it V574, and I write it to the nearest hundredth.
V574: 0.64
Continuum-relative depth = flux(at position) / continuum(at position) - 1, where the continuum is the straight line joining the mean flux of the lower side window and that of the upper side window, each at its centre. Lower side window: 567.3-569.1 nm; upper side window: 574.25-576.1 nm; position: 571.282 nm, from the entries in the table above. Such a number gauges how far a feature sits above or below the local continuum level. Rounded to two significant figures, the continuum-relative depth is -0.020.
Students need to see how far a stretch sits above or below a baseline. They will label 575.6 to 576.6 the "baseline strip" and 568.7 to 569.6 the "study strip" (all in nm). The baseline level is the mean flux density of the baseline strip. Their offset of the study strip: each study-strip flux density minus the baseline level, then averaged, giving -0.10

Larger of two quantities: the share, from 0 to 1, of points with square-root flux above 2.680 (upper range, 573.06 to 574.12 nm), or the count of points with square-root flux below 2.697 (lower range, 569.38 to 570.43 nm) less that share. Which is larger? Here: 7.0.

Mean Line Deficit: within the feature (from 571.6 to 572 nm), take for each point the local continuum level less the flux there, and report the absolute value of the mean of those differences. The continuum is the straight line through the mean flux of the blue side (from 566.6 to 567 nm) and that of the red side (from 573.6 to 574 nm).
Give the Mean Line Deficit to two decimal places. 0.14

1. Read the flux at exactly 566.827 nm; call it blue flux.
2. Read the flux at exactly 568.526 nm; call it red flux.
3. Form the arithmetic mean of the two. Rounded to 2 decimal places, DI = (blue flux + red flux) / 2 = 7.06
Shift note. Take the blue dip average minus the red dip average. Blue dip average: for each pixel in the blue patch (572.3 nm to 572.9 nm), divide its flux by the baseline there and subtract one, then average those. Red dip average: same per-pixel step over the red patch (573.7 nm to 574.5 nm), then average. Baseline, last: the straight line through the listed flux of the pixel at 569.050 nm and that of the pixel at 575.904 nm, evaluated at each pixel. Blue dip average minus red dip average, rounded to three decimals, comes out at 0.016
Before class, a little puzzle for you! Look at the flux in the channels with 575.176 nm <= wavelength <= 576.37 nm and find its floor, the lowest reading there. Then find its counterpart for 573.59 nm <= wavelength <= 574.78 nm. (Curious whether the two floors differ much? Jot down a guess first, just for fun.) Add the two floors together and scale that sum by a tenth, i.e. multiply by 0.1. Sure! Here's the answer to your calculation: 1.436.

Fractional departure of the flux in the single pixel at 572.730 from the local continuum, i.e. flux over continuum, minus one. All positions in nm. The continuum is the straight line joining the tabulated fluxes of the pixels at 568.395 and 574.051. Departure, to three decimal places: 0.019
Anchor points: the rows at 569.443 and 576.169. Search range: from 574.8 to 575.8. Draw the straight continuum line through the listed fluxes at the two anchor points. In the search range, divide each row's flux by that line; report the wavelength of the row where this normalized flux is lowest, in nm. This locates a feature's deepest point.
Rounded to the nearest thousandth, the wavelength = 575.772 nm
